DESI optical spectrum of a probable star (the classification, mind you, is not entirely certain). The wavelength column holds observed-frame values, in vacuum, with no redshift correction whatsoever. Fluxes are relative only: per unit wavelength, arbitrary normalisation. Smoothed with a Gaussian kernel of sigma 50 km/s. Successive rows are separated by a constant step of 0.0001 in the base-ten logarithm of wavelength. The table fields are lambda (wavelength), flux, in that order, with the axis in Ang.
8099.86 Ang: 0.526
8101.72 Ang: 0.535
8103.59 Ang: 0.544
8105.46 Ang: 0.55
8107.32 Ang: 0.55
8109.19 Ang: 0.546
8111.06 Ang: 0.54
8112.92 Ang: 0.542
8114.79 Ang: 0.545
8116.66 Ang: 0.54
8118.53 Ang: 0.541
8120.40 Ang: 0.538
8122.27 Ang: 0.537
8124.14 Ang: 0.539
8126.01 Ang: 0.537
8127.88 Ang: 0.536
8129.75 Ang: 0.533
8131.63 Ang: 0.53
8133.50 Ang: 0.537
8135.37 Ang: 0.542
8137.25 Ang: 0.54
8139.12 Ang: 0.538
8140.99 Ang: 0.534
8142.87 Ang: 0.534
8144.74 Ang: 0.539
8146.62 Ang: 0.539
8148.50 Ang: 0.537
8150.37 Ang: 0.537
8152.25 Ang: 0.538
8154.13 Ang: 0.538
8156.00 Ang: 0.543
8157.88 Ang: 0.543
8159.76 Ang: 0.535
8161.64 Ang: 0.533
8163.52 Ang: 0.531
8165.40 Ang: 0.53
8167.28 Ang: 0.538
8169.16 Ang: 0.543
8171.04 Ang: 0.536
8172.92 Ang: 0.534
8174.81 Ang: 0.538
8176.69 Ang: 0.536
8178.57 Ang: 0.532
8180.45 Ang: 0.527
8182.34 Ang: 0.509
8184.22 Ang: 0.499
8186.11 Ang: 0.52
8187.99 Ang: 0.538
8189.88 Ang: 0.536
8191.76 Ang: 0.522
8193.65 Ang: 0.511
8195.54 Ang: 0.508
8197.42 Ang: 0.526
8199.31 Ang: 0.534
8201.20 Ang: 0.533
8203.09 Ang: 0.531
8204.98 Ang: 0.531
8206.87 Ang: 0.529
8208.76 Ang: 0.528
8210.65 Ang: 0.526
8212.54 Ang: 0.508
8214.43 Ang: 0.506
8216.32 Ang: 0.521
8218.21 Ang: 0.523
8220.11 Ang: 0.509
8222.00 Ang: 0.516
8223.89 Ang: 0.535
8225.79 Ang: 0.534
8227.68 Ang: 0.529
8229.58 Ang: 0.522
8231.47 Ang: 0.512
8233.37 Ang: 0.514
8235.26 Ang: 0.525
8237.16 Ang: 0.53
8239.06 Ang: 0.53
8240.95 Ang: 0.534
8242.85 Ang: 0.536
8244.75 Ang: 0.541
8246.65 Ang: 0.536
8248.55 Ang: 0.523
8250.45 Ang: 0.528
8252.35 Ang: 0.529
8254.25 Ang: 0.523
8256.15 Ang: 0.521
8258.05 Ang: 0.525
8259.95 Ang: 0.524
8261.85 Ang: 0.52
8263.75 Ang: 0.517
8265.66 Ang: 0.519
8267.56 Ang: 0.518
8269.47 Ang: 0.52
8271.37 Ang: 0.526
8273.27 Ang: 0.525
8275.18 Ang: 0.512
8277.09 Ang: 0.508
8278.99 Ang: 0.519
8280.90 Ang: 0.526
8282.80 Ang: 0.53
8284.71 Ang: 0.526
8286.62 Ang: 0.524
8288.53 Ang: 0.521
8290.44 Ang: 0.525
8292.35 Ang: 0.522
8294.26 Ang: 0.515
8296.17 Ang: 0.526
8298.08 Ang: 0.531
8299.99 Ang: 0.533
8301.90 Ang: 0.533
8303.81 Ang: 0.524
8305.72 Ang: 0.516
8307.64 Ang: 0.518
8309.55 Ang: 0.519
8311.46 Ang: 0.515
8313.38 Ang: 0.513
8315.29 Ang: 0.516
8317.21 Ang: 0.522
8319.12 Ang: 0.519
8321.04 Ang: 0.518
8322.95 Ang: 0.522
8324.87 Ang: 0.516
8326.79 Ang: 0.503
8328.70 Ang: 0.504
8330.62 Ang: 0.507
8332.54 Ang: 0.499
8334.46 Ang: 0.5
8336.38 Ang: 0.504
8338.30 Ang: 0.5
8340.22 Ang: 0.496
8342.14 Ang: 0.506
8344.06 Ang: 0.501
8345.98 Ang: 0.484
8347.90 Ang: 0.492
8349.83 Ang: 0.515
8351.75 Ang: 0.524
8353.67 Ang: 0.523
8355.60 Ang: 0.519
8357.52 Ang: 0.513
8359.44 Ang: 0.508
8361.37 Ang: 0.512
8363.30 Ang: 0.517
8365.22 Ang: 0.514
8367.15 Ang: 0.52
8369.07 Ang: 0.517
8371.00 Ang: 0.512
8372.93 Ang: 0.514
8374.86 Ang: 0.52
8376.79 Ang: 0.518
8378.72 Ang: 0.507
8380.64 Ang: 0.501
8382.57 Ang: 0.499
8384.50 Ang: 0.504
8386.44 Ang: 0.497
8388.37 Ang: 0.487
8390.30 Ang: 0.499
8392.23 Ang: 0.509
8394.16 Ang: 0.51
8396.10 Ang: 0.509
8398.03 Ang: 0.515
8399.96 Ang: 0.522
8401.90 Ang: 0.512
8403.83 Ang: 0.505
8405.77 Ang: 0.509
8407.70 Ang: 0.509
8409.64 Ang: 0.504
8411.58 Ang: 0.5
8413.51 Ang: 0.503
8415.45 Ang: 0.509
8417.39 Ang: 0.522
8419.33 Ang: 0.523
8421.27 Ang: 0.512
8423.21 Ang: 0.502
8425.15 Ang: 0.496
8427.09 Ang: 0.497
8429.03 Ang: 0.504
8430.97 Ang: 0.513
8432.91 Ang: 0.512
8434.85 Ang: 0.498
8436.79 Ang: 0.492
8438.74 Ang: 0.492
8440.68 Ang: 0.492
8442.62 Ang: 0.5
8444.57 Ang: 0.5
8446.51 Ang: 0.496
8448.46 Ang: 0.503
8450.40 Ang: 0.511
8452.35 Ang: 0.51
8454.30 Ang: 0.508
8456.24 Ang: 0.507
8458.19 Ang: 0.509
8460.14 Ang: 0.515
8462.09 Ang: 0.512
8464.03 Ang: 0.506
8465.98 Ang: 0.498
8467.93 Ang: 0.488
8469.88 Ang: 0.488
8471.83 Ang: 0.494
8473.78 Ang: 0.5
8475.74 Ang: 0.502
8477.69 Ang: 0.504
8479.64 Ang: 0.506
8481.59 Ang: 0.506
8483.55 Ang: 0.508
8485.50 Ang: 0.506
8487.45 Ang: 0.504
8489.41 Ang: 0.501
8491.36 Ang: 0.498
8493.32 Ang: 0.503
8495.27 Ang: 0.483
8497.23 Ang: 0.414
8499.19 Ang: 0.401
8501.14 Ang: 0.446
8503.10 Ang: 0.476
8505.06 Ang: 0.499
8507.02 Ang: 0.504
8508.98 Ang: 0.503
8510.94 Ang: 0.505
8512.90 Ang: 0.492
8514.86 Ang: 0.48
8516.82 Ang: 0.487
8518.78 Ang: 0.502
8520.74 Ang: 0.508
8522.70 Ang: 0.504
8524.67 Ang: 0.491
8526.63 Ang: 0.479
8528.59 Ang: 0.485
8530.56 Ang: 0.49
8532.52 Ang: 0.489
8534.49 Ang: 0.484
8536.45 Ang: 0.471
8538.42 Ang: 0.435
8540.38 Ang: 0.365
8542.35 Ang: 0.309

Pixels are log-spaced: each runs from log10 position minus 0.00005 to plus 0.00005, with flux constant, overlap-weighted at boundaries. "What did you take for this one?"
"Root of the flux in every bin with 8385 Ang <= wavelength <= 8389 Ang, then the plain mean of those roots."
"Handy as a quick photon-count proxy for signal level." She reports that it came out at 0.701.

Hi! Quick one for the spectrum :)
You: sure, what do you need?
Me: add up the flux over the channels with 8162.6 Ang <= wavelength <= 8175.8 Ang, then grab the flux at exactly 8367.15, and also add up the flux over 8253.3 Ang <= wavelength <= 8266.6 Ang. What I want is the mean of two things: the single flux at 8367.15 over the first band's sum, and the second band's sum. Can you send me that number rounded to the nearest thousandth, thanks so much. 1.894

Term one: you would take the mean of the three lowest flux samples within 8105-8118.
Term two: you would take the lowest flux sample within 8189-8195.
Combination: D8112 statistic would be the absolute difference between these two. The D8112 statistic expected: 0.030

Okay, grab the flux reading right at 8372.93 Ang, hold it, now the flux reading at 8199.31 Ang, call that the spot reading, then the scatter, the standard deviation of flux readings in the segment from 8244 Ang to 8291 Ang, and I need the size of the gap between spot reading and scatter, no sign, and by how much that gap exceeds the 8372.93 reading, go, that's 0.013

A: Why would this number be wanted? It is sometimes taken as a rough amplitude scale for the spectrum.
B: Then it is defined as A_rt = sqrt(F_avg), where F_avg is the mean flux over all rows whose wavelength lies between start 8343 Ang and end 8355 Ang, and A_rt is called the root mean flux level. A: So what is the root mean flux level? 0.712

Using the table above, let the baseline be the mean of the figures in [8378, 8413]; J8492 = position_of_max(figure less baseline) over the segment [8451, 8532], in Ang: 8460.14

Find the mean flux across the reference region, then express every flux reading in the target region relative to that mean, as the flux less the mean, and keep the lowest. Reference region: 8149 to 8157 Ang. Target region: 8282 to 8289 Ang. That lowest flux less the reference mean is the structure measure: -0.018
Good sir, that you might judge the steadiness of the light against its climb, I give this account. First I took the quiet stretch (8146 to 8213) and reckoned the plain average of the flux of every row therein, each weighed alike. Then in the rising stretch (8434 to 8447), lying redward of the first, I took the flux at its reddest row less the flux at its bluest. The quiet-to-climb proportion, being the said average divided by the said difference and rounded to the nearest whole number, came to -265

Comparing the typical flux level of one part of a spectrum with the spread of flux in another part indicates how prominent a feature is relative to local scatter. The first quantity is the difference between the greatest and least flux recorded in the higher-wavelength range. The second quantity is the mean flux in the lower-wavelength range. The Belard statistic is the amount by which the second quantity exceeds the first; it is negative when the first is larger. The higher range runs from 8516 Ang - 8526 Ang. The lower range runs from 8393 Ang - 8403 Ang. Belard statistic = 0.493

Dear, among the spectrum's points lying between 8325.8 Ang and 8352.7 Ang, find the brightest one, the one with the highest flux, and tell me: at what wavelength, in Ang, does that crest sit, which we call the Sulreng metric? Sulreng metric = 8351.75 Ang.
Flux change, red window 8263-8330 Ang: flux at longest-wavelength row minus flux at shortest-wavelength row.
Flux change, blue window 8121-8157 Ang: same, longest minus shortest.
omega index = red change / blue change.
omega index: -2.2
